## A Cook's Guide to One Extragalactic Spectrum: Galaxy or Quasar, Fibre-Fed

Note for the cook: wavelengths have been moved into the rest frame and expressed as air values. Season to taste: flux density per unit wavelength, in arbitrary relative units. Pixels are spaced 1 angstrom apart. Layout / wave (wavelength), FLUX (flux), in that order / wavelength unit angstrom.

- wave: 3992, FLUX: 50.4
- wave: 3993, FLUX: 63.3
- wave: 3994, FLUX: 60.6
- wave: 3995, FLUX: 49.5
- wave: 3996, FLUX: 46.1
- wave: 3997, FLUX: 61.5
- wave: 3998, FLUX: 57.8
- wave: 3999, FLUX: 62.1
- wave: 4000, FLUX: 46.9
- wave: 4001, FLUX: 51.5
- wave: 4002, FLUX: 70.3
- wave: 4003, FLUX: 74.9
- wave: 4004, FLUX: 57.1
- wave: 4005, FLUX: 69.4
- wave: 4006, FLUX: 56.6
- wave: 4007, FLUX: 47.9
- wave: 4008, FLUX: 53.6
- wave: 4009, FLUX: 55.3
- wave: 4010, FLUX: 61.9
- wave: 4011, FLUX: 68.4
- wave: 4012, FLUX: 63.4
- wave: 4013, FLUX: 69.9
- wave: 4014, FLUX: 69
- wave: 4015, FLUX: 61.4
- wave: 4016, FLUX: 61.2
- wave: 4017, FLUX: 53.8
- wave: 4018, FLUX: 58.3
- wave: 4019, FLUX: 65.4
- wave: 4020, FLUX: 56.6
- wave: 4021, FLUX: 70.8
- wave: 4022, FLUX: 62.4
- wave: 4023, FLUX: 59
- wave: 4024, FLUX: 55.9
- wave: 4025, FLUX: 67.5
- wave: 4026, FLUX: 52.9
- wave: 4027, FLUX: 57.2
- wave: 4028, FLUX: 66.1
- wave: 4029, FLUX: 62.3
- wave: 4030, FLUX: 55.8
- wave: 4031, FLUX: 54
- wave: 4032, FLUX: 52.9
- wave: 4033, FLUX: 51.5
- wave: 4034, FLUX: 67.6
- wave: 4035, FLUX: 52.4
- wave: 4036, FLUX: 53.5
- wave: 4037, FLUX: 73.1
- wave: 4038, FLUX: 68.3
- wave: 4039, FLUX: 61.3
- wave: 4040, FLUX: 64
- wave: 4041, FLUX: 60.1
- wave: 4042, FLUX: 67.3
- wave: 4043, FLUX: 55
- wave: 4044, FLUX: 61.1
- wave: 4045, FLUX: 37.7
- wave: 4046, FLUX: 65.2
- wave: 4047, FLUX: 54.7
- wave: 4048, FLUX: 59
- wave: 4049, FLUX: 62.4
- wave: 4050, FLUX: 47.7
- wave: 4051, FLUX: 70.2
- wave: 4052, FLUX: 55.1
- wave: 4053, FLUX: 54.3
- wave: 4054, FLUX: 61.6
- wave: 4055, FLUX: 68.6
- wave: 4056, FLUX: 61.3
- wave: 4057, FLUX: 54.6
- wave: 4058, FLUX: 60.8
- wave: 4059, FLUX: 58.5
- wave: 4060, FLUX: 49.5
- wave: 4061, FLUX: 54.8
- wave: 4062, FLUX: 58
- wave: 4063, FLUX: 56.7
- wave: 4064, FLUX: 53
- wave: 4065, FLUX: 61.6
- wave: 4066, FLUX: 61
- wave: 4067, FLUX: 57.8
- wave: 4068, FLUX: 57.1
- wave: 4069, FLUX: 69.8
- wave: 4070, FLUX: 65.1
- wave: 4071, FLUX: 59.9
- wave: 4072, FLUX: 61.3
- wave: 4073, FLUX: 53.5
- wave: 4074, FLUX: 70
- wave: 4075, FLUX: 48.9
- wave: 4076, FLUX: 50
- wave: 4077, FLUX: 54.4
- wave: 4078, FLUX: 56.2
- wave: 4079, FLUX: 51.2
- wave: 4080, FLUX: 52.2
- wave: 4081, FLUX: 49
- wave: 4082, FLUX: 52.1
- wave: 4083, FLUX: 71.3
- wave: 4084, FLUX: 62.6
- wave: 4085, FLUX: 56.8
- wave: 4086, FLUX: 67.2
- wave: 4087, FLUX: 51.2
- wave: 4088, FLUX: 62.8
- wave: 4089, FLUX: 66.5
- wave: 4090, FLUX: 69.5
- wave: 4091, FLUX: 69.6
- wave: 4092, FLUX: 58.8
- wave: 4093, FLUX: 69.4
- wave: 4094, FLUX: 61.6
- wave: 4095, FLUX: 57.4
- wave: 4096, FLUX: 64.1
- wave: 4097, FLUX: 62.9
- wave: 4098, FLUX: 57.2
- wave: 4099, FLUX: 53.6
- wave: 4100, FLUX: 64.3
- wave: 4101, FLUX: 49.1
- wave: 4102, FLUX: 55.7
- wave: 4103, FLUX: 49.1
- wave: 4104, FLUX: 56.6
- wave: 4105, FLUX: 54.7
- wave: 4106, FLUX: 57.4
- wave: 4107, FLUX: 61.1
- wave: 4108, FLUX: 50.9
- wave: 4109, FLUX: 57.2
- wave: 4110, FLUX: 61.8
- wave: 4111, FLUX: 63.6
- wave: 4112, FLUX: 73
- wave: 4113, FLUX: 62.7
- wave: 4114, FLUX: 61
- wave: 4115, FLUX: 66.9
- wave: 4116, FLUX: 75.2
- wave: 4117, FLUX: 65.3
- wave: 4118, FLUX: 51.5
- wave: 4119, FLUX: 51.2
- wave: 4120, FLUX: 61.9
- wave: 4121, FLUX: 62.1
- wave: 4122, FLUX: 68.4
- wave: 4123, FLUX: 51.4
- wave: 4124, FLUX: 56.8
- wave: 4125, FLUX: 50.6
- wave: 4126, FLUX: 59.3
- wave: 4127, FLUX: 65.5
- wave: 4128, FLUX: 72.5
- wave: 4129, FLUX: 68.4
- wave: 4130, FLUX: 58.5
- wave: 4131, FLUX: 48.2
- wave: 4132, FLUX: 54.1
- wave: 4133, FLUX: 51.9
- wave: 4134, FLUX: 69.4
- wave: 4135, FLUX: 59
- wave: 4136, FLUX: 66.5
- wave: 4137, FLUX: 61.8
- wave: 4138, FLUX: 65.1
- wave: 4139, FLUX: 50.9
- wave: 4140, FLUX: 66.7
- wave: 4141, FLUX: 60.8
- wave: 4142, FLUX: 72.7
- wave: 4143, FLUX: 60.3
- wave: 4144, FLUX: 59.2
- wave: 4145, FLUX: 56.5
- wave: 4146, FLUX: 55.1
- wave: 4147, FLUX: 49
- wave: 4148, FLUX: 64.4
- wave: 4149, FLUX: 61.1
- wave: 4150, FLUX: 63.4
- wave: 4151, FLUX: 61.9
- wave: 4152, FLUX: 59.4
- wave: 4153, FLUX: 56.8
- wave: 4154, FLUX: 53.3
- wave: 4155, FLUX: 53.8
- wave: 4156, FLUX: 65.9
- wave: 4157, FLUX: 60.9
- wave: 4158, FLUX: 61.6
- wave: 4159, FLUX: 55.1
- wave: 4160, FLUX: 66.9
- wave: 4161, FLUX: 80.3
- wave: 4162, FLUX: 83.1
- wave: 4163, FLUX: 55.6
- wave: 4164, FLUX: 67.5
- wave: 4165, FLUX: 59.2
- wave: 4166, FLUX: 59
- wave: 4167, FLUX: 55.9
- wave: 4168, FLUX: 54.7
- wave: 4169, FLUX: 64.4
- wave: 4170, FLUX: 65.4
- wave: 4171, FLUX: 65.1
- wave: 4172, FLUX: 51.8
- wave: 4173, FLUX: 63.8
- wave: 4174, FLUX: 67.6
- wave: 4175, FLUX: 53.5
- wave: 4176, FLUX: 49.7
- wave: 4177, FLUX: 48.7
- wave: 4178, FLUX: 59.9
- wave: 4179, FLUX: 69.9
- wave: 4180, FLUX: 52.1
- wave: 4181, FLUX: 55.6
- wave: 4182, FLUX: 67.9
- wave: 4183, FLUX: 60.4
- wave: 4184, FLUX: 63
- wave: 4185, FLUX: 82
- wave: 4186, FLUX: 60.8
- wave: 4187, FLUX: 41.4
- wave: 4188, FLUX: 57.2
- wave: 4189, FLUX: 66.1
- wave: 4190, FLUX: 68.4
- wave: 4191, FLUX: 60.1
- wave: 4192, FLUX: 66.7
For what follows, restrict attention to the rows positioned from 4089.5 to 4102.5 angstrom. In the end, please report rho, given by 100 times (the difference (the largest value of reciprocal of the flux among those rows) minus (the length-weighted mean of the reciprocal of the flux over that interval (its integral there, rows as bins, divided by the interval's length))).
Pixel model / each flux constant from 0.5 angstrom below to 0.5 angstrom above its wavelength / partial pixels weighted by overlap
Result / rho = 0.38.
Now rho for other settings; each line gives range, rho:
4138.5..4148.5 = 0.34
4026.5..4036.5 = 0.18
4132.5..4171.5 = 0.40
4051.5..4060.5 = 0.29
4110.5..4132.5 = 0.42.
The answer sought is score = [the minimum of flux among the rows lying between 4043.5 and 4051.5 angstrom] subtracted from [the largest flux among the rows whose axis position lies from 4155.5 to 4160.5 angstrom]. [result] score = 29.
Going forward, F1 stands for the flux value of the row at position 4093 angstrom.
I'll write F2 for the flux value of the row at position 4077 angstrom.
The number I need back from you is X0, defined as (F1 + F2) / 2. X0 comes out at 61.9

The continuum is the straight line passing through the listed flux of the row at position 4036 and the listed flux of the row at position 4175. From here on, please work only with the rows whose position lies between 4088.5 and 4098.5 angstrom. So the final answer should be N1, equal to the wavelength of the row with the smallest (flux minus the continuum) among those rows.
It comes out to 4098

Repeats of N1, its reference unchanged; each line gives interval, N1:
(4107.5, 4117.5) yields 4108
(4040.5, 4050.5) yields 4045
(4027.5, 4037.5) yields 4033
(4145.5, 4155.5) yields 4147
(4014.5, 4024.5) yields 4017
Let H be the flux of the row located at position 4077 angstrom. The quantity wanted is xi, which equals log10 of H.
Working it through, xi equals 1.74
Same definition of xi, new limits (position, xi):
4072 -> 1.79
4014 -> 1.84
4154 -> 1.73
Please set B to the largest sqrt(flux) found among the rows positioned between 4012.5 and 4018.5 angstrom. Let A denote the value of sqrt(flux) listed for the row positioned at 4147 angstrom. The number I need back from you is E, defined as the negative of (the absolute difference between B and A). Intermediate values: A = 7.0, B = 8.4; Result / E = -1.36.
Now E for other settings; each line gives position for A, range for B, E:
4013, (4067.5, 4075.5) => -0.01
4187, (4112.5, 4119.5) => -2.24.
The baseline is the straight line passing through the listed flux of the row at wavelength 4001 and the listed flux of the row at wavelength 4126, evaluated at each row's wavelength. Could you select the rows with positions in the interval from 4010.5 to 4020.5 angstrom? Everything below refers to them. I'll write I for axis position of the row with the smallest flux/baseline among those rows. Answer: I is 4017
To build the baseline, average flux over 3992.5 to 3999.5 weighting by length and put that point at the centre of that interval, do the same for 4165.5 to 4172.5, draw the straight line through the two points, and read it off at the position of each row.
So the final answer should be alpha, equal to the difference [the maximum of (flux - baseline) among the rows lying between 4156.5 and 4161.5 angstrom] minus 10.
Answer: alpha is 11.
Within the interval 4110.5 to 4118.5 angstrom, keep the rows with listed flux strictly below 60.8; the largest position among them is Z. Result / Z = 4118 angstrom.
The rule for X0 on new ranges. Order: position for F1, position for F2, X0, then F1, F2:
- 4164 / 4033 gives 59.5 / 67.5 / 51.5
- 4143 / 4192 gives 63.5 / 60.3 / 66.7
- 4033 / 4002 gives 60.9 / 51.5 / 70.3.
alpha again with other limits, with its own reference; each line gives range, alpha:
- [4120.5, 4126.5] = 0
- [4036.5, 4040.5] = 5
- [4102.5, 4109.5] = -8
